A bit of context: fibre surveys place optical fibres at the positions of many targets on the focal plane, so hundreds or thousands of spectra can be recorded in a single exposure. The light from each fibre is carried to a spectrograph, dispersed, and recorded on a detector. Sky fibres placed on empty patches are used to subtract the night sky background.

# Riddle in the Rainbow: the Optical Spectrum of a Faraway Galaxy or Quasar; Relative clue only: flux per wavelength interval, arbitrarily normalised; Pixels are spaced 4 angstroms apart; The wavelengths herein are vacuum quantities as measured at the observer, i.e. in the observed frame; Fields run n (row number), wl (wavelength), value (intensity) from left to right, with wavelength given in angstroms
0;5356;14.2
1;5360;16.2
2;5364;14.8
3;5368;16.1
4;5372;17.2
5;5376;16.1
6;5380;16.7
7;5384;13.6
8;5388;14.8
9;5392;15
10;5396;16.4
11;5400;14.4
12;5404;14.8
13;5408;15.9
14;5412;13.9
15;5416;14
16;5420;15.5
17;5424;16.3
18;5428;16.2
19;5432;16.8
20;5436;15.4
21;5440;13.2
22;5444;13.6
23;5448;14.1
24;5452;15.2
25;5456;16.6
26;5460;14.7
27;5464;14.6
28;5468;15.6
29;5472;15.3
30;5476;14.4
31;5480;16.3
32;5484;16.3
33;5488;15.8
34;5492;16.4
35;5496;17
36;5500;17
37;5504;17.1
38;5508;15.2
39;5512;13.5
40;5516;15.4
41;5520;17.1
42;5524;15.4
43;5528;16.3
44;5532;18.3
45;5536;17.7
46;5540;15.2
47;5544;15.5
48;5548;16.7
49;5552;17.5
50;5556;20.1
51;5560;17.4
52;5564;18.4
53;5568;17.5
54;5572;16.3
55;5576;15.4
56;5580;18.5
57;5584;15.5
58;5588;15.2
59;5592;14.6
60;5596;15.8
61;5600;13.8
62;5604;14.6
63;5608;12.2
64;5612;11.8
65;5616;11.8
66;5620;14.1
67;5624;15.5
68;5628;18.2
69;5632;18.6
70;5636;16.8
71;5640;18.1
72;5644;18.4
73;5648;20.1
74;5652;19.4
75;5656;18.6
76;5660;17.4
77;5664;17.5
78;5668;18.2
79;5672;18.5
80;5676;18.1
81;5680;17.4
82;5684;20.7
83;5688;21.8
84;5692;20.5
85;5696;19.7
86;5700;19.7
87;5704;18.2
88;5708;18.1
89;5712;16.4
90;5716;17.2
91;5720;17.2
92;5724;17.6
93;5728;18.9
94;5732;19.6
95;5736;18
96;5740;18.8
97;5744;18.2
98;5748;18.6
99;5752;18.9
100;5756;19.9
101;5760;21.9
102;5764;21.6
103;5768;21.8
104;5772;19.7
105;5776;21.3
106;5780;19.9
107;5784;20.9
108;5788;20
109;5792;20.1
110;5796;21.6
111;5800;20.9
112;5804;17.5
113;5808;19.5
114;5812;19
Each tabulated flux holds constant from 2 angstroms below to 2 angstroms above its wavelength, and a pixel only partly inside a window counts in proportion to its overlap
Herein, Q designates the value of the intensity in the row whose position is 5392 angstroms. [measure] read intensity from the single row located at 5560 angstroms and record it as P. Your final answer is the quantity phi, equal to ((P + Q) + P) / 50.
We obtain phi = 1.00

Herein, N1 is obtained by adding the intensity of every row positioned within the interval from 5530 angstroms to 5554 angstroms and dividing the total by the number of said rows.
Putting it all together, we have 16.8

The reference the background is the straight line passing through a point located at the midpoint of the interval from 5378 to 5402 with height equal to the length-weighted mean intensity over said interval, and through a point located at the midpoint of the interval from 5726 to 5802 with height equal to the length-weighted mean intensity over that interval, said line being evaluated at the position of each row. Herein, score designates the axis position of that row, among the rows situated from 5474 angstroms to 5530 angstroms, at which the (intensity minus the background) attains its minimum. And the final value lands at 5512 angstroms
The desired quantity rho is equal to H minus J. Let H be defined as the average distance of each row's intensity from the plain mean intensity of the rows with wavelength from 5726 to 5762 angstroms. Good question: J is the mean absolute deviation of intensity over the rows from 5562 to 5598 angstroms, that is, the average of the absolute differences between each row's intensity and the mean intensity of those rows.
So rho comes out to -0.3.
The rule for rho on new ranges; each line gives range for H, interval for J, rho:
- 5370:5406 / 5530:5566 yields -0.1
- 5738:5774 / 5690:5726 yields 0.1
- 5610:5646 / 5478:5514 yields 1.5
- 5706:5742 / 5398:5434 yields -0.1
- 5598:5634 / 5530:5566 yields 0.9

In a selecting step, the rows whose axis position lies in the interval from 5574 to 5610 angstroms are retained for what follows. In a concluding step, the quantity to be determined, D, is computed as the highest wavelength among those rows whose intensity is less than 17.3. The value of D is 5608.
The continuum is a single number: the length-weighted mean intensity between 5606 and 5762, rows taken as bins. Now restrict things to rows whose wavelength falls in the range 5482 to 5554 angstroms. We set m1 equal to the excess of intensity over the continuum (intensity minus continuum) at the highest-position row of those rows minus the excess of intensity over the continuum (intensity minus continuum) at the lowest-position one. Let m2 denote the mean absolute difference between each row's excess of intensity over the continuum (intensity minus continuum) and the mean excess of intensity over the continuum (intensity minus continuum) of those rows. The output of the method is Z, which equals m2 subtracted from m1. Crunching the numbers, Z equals 0.3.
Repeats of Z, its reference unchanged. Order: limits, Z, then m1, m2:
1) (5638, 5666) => -1.3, -0.6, 0.74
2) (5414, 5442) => -1.8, -0.8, 1.00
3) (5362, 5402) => -1.4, -0.4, 0.99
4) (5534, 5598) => -3.2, -1.9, 1.27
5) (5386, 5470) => -0.1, 0.8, 0.85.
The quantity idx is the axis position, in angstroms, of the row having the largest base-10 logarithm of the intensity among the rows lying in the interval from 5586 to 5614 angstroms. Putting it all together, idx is 5596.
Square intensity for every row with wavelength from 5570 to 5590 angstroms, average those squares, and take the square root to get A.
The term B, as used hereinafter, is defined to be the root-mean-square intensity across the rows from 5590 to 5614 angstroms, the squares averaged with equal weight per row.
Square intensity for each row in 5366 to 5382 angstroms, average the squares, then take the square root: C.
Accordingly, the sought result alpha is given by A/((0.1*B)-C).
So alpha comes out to -1.07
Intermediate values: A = 16.2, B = 13.9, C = 16.5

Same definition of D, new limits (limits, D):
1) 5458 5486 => 5484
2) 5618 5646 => 5636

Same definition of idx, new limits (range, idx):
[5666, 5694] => 5688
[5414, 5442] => 5432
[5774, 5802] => 5796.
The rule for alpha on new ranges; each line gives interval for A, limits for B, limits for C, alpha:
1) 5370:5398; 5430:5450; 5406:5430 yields -1.13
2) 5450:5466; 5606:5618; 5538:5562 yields -0.96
